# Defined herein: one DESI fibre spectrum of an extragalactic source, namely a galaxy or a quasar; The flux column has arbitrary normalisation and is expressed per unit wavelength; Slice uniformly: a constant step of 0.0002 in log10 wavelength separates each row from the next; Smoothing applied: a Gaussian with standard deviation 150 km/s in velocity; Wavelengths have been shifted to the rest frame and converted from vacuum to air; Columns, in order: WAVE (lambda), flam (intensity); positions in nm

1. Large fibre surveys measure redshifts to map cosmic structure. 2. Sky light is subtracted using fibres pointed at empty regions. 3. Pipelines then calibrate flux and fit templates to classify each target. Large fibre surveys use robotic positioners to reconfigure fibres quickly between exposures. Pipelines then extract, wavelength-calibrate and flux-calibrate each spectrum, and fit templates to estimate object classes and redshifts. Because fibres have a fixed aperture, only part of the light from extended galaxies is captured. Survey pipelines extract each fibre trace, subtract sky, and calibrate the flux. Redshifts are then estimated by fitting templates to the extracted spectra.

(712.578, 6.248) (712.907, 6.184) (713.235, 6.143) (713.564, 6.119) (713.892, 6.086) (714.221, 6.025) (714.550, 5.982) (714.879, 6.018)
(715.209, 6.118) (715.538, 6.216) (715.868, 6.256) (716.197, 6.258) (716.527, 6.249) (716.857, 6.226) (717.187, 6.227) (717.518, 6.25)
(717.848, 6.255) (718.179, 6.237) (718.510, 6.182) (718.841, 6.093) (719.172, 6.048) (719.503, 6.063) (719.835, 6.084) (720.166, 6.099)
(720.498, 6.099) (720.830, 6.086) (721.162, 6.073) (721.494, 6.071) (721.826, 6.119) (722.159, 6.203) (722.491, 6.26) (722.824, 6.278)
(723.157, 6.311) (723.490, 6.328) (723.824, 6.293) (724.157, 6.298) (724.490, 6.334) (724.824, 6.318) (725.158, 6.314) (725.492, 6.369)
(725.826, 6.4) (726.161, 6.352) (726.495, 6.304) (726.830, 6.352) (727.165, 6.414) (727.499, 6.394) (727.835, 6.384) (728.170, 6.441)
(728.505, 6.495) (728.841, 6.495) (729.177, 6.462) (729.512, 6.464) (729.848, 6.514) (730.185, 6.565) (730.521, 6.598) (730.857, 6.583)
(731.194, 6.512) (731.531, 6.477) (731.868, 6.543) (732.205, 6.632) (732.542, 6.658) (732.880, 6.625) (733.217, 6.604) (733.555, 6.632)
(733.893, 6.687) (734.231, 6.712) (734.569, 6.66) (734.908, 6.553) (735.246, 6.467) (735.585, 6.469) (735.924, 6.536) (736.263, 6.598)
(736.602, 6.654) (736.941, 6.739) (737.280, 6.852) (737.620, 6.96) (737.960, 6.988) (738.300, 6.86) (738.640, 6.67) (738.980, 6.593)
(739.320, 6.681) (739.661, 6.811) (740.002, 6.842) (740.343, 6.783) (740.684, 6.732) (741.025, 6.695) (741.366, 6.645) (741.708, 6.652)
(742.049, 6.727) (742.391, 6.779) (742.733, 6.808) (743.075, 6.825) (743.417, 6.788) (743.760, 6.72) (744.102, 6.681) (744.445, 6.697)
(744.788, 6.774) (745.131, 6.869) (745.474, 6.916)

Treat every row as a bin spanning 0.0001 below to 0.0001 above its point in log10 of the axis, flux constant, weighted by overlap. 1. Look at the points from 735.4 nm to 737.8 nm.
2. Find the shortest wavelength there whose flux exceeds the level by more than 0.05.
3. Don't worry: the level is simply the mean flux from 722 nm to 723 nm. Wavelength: 735.585 nm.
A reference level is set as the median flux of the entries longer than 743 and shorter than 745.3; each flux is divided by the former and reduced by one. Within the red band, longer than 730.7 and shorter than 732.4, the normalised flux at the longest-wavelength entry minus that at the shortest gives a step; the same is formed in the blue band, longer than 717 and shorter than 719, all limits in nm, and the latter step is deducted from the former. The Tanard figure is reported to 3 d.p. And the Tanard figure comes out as 0.027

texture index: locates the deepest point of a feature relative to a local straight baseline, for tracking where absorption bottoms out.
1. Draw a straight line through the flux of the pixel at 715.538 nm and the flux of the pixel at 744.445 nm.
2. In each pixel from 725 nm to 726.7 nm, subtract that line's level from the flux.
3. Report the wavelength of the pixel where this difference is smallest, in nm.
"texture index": 726.495 nm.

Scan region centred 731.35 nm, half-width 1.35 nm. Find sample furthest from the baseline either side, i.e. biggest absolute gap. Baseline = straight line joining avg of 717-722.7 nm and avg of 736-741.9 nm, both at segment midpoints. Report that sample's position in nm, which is 730.521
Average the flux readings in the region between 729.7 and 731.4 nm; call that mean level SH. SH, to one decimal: 6.6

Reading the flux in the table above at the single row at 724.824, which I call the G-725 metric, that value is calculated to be 6.318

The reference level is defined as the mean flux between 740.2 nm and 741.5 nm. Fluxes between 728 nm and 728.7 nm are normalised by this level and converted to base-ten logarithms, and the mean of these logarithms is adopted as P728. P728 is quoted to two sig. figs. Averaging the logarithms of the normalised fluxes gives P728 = -0.016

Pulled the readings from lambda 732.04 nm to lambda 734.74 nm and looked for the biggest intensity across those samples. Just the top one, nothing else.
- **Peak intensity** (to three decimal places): 6.712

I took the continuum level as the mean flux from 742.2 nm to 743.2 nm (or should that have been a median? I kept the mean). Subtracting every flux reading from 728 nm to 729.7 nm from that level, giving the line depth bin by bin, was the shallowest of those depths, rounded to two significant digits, 0.31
